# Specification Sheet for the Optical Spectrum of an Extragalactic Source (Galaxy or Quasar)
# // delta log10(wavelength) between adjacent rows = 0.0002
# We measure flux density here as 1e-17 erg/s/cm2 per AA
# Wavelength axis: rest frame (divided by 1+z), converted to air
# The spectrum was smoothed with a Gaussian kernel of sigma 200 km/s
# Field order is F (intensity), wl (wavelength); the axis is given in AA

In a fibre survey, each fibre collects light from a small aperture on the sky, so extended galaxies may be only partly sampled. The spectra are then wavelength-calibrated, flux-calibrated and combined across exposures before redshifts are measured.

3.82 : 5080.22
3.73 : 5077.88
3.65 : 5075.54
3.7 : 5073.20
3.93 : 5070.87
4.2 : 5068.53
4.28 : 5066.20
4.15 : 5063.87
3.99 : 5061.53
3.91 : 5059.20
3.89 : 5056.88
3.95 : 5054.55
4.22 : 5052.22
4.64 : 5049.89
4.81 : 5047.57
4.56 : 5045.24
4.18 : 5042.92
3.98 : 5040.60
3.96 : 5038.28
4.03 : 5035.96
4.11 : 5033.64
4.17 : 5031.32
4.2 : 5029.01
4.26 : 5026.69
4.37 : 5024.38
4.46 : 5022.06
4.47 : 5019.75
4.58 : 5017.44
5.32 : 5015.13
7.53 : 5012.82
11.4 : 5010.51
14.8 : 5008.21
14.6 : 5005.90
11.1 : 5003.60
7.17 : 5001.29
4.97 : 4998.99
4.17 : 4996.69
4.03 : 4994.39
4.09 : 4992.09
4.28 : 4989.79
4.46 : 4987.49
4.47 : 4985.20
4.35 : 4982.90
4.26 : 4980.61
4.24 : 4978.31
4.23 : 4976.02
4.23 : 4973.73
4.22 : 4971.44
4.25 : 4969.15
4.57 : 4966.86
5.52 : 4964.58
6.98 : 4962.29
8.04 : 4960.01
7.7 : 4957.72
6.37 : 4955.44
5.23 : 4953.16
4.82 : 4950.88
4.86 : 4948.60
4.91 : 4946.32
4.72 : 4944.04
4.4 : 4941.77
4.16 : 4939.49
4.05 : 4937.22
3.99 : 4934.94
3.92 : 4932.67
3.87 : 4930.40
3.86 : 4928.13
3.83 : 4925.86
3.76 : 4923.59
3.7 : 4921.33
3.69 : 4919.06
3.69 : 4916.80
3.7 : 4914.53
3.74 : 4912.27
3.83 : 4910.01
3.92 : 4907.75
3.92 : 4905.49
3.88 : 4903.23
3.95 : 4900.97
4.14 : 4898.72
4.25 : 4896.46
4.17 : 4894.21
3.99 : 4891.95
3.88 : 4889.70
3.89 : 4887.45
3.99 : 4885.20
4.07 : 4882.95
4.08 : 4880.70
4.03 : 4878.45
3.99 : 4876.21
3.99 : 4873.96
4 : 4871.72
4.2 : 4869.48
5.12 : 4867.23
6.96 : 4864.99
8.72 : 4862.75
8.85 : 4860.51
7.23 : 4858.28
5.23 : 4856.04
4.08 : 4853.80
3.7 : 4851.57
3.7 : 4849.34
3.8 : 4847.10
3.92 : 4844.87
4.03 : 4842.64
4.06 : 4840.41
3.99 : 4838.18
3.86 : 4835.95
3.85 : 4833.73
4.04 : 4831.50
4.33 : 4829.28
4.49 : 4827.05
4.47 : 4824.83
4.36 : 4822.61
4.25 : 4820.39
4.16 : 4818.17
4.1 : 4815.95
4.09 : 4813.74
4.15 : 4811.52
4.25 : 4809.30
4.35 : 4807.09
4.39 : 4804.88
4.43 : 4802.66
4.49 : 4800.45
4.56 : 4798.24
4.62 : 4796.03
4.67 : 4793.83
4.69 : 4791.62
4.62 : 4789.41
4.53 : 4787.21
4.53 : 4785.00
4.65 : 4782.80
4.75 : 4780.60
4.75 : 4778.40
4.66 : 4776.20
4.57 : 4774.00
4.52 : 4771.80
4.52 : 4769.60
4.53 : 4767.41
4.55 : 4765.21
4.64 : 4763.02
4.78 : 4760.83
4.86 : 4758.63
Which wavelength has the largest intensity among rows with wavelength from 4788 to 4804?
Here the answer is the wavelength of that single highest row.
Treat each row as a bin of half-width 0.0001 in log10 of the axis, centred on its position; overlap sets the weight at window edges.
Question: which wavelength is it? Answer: 4791.62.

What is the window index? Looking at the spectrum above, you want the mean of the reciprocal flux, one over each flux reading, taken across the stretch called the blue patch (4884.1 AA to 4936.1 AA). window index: 0.257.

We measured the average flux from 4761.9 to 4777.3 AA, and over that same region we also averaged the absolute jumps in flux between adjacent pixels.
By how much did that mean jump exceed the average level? -4.53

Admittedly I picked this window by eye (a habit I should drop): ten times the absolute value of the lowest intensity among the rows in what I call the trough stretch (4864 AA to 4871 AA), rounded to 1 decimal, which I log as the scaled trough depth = 42.0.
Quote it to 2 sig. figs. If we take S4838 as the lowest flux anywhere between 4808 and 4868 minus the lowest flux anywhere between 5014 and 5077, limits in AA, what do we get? 0.050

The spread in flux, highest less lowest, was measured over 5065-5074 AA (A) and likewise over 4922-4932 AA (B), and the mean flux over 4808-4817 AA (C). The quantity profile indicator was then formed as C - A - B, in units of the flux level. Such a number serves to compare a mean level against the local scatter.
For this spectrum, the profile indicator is 3.46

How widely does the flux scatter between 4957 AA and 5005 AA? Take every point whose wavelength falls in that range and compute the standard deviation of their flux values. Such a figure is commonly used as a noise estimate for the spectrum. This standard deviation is 1.8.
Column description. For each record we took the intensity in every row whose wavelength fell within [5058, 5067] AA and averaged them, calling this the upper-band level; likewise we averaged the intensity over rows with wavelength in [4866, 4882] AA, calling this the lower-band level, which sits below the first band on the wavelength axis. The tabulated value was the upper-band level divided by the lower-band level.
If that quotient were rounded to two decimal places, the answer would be 0.97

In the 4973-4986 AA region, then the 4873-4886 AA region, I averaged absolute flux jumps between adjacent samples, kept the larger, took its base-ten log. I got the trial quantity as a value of -1.3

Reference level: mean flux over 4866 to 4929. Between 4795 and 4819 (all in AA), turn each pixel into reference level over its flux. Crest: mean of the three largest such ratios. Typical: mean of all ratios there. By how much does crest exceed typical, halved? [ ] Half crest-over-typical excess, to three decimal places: 0.023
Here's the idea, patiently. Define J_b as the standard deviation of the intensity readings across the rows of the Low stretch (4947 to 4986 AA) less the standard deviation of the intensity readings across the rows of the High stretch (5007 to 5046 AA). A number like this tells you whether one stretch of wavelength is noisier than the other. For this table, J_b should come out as -1.7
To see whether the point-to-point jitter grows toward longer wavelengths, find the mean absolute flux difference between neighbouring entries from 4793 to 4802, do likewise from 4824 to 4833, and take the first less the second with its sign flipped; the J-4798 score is 0.10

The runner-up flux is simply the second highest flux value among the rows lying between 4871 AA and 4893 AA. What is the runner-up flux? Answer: 4.07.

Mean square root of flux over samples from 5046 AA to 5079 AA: 2.02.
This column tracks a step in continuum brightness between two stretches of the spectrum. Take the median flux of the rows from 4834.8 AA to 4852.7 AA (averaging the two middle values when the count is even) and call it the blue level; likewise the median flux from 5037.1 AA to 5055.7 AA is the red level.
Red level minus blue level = 0.31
